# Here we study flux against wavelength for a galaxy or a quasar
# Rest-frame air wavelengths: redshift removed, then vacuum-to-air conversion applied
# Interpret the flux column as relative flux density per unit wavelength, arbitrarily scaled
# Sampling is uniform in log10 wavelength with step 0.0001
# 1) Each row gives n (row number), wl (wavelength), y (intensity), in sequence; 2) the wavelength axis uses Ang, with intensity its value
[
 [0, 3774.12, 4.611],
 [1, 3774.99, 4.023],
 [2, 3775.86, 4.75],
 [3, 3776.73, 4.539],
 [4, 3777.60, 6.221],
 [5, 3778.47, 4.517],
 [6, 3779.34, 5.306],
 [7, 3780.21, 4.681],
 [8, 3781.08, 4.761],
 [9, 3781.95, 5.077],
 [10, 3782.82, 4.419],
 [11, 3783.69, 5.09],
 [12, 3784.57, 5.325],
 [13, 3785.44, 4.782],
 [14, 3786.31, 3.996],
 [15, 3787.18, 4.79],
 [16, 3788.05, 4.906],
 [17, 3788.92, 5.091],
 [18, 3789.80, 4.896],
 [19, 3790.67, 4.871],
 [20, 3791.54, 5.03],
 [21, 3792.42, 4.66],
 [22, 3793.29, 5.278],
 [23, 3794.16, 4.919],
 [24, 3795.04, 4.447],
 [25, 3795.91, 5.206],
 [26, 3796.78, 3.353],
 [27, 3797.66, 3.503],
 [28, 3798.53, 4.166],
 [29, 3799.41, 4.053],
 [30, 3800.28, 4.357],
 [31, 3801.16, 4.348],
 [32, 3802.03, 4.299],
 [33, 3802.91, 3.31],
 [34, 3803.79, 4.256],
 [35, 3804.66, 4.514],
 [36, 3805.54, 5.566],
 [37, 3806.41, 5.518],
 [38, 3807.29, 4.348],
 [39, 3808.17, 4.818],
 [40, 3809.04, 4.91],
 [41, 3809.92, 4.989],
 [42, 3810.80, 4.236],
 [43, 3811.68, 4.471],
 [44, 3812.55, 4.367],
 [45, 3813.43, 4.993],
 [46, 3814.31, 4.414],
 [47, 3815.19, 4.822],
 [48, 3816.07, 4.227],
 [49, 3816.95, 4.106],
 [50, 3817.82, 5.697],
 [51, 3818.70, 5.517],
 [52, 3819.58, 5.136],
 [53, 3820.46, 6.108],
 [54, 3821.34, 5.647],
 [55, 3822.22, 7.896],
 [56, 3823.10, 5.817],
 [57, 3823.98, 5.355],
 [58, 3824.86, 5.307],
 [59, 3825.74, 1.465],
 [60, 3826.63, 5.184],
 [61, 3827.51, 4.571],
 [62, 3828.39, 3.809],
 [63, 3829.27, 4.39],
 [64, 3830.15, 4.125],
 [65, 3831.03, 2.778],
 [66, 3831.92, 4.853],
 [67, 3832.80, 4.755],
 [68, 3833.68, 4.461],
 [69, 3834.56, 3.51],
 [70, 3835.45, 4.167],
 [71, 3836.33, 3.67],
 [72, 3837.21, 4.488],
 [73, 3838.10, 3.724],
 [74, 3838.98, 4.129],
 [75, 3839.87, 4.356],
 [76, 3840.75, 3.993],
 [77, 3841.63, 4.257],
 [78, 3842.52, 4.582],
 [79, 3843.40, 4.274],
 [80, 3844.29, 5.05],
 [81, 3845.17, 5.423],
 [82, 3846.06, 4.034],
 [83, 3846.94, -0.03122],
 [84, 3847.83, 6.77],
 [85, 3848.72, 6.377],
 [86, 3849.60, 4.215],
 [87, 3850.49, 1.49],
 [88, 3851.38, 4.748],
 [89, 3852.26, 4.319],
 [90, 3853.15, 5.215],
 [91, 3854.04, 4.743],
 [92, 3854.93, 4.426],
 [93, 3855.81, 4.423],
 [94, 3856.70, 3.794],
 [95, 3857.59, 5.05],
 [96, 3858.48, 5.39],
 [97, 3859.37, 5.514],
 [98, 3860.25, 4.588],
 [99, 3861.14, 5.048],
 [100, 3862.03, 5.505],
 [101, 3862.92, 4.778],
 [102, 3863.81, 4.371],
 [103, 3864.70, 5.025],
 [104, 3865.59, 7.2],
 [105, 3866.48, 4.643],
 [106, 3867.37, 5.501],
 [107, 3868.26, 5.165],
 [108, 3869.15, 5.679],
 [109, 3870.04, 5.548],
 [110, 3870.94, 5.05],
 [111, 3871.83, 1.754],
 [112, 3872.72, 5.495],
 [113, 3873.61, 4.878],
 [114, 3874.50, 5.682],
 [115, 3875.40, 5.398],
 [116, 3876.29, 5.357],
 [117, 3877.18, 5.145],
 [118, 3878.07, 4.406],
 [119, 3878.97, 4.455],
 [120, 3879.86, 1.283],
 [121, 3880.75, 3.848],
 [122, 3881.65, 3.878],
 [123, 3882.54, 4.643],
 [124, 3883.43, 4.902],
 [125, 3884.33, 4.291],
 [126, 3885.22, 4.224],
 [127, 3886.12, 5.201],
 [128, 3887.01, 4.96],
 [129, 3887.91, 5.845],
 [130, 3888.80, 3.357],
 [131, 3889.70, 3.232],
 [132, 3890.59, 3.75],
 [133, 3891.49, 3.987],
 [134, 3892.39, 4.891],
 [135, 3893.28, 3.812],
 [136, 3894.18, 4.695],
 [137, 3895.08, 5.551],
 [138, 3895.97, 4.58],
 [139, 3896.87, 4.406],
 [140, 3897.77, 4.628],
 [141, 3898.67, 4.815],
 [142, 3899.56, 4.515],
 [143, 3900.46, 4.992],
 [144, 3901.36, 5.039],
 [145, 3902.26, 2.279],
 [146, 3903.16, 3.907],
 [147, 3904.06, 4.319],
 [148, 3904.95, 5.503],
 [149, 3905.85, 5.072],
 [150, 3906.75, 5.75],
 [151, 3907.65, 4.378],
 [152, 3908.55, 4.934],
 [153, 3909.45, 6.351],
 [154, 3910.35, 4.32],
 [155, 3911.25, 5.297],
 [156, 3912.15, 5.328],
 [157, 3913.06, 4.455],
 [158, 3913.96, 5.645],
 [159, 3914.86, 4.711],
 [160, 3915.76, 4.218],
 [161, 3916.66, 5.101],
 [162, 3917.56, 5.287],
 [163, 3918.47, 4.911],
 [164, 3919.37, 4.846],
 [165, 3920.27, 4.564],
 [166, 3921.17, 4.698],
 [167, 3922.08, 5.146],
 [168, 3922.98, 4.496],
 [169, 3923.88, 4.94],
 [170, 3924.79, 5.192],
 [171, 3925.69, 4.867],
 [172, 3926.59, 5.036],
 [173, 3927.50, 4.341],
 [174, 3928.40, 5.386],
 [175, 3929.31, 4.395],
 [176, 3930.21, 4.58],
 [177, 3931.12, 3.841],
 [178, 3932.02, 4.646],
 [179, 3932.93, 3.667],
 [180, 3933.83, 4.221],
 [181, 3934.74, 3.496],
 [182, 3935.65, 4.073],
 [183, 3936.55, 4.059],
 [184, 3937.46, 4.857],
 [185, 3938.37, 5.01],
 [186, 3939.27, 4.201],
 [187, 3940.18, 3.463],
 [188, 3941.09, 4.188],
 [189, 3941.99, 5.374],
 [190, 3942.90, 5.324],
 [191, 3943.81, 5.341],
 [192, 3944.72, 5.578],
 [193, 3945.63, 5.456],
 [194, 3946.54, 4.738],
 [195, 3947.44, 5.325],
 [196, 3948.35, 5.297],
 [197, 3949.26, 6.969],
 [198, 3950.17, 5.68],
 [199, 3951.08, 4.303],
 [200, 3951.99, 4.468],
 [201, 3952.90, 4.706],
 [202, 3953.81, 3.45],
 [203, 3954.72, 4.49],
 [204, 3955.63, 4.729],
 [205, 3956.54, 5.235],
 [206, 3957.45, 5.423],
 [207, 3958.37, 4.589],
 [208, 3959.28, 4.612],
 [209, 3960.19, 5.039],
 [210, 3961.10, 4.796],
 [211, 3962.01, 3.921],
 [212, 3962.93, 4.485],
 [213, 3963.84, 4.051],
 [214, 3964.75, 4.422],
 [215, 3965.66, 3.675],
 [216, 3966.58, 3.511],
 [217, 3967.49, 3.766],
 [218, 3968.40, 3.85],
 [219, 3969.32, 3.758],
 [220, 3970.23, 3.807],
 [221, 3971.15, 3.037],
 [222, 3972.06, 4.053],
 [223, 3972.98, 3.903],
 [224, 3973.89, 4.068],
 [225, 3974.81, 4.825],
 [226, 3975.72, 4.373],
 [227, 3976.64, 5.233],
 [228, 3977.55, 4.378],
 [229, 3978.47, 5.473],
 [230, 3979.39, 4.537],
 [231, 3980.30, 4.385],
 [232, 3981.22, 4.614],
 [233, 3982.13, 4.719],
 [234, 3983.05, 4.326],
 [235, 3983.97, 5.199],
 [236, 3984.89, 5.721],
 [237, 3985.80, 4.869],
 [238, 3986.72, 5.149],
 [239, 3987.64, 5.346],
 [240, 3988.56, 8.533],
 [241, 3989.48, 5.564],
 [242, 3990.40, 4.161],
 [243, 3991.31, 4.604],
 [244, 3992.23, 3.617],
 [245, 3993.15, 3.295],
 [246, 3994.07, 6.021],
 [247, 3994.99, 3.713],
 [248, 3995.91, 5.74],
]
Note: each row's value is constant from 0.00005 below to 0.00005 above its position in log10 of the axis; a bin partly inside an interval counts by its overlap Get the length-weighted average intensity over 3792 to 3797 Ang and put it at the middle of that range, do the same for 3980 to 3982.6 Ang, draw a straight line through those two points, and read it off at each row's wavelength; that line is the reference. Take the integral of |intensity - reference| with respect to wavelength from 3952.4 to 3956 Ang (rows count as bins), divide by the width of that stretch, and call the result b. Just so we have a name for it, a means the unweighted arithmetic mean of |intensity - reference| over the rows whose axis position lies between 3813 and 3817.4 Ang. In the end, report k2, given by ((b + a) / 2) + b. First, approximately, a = 0.35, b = 0.38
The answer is 0.74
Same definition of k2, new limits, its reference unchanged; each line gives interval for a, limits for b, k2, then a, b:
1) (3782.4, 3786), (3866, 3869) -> 0.97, 0.34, 0.54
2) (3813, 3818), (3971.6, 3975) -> 1.01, 0.46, 0.52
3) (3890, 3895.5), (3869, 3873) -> 2.15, 0.60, 1.24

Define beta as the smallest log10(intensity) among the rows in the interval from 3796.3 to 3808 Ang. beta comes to 0.52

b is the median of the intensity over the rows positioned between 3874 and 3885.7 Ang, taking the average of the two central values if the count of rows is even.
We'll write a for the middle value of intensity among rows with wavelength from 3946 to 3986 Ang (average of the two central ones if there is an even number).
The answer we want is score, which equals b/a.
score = 0.99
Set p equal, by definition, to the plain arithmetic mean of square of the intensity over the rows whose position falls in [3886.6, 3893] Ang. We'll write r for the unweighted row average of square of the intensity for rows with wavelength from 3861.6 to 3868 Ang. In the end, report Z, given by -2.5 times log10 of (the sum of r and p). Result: -4.20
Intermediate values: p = 19.2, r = 28.7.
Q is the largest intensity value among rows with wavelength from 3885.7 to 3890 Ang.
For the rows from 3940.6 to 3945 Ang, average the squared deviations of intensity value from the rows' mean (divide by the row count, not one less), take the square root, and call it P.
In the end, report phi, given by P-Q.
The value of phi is -5.4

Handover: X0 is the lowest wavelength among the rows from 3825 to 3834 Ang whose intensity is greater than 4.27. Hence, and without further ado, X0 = 3826.63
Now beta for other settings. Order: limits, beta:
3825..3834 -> 0.17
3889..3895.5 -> 0.51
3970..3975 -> 0.48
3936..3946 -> 0.54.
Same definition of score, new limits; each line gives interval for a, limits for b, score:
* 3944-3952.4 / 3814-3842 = 0.83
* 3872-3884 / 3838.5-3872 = 0.97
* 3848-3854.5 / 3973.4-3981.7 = 0.96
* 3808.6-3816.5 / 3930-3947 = 1.02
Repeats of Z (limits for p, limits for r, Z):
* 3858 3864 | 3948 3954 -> -4.28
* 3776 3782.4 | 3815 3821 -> -4.29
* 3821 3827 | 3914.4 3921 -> -4.33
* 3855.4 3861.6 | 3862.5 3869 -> -4.29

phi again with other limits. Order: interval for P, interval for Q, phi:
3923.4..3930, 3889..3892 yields -3.6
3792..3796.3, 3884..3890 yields -5.5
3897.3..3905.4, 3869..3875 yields -4.8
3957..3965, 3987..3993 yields -8.1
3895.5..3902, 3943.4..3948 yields -5.4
